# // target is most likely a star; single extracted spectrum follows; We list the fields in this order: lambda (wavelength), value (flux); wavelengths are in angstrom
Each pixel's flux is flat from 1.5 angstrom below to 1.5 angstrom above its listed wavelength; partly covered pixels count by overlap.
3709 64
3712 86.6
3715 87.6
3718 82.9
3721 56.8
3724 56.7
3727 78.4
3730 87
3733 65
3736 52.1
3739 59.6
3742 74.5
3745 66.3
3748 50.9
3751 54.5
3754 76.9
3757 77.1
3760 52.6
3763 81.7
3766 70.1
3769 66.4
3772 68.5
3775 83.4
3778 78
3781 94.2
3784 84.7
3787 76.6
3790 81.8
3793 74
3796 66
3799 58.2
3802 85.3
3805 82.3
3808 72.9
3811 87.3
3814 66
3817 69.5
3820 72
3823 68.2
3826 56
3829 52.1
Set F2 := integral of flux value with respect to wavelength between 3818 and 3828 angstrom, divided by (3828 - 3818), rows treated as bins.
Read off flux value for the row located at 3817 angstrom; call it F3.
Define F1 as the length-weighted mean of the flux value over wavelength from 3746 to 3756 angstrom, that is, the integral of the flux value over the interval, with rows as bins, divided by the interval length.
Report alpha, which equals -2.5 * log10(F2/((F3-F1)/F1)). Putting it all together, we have -6.80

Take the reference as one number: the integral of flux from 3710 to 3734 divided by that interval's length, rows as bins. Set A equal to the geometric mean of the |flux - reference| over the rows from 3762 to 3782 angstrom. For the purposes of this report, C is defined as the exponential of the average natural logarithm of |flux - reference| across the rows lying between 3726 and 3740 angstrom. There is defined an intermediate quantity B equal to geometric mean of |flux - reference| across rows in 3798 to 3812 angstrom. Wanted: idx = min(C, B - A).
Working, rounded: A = 7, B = 8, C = 10.7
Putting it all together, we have 1.0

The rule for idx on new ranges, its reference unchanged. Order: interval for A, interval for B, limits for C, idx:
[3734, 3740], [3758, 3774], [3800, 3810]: -10.5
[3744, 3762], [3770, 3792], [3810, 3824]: -2.4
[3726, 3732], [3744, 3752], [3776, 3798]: 4.7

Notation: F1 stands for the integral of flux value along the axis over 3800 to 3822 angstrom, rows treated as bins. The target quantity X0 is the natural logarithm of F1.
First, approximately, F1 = 1669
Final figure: 7.42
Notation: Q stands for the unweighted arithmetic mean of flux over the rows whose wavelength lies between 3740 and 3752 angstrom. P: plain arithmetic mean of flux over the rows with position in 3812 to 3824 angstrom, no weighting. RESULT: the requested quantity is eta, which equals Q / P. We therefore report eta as 0.89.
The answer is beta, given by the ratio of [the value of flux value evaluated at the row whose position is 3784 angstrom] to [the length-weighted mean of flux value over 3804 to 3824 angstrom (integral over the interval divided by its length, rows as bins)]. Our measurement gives 1.15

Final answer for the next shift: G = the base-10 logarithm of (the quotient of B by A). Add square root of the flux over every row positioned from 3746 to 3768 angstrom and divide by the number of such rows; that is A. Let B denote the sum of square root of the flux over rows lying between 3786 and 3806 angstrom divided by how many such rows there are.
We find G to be 0.028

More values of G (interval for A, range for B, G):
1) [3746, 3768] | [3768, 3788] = 0.039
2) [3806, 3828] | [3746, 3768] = -0.014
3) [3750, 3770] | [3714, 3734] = 0.015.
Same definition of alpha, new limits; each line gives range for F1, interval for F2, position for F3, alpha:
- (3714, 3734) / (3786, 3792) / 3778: -7.74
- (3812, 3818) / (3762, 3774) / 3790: -6.49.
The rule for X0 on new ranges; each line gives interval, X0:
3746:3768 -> 7.28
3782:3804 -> 7.42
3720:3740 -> 7.18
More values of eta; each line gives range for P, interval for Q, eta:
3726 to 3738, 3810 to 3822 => 1.04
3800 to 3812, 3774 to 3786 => 1.04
